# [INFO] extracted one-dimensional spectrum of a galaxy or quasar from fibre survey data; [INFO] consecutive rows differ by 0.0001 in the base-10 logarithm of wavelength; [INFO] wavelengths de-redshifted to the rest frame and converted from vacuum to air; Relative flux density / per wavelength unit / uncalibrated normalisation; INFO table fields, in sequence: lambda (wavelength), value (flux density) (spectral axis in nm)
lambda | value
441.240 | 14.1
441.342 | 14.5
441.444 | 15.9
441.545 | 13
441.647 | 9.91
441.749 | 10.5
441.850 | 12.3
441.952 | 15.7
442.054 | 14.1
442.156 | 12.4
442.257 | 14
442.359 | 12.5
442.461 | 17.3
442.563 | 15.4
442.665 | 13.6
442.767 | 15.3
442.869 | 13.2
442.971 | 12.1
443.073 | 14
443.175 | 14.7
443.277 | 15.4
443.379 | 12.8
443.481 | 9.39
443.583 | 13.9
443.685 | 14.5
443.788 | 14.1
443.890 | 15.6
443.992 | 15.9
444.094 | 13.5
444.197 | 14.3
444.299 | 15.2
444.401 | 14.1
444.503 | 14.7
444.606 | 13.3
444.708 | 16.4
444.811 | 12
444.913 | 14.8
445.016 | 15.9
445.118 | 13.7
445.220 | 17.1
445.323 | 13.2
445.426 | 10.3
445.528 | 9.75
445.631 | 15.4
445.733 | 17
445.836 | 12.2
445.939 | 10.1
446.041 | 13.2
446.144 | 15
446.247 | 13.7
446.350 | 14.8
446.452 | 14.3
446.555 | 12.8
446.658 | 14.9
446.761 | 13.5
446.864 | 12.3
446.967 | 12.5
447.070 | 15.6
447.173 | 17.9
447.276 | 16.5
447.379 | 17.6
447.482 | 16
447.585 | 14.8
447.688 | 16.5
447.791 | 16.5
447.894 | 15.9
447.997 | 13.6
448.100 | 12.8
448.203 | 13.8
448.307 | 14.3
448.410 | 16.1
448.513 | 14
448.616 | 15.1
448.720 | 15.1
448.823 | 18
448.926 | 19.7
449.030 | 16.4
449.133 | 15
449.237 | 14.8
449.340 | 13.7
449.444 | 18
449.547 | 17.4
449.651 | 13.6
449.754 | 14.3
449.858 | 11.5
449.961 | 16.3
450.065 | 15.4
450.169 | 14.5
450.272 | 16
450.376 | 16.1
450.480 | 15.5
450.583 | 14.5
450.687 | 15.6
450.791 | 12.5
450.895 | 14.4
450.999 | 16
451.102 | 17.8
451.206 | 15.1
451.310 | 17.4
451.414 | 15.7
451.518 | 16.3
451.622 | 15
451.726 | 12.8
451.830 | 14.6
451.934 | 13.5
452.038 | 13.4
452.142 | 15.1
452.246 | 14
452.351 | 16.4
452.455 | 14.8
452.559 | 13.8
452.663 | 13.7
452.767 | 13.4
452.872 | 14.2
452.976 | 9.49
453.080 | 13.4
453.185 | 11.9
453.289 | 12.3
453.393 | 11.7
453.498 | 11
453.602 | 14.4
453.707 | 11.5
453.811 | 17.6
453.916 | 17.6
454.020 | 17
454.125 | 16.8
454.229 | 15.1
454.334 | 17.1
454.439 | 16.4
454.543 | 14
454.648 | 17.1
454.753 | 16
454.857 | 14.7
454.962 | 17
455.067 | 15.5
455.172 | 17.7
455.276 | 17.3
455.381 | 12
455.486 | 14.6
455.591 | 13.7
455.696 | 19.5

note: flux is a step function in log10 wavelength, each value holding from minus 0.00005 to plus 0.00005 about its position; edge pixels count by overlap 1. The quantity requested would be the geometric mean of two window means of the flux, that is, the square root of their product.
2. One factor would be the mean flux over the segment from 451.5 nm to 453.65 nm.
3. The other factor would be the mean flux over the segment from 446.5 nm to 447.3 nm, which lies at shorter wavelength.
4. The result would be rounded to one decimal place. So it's 14.0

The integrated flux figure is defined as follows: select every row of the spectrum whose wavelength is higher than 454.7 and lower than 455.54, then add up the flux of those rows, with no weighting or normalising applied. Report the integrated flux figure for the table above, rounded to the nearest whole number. 125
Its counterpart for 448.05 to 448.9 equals 119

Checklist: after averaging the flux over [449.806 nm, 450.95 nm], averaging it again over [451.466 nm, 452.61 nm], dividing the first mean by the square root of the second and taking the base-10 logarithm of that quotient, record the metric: 0.588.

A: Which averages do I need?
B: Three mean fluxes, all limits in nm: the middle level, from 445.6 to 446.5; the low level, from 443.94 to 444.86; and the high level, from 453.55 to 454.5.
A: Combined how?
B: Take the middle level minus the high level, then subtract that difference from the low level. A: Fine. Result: 16.4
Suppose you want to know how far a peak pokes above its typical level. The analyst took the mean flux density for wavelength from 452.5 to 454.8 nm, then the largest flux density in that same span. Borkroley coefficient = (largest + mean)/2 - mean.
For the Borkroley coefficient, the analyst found 1.6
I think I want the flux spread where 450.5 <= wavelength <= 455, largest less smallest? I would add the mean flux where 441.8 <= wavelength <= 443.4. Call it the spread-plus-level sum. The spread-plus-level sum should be 22.4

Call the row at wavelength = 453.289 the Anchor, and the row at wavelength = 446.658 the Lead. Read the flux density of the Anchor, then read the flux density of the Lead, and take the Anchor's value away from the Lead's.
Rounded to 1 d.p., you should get 2.6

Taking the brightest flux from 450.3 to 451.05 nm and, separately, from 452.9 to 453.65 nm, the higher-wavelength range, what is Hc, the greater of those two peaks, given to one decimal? 16.1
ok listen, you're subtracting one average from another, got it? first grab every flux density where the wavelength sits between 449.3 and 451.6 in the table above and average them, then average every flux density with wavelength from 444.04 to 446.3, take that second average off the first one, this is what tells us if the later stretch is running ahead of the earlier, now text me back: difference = 1.5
